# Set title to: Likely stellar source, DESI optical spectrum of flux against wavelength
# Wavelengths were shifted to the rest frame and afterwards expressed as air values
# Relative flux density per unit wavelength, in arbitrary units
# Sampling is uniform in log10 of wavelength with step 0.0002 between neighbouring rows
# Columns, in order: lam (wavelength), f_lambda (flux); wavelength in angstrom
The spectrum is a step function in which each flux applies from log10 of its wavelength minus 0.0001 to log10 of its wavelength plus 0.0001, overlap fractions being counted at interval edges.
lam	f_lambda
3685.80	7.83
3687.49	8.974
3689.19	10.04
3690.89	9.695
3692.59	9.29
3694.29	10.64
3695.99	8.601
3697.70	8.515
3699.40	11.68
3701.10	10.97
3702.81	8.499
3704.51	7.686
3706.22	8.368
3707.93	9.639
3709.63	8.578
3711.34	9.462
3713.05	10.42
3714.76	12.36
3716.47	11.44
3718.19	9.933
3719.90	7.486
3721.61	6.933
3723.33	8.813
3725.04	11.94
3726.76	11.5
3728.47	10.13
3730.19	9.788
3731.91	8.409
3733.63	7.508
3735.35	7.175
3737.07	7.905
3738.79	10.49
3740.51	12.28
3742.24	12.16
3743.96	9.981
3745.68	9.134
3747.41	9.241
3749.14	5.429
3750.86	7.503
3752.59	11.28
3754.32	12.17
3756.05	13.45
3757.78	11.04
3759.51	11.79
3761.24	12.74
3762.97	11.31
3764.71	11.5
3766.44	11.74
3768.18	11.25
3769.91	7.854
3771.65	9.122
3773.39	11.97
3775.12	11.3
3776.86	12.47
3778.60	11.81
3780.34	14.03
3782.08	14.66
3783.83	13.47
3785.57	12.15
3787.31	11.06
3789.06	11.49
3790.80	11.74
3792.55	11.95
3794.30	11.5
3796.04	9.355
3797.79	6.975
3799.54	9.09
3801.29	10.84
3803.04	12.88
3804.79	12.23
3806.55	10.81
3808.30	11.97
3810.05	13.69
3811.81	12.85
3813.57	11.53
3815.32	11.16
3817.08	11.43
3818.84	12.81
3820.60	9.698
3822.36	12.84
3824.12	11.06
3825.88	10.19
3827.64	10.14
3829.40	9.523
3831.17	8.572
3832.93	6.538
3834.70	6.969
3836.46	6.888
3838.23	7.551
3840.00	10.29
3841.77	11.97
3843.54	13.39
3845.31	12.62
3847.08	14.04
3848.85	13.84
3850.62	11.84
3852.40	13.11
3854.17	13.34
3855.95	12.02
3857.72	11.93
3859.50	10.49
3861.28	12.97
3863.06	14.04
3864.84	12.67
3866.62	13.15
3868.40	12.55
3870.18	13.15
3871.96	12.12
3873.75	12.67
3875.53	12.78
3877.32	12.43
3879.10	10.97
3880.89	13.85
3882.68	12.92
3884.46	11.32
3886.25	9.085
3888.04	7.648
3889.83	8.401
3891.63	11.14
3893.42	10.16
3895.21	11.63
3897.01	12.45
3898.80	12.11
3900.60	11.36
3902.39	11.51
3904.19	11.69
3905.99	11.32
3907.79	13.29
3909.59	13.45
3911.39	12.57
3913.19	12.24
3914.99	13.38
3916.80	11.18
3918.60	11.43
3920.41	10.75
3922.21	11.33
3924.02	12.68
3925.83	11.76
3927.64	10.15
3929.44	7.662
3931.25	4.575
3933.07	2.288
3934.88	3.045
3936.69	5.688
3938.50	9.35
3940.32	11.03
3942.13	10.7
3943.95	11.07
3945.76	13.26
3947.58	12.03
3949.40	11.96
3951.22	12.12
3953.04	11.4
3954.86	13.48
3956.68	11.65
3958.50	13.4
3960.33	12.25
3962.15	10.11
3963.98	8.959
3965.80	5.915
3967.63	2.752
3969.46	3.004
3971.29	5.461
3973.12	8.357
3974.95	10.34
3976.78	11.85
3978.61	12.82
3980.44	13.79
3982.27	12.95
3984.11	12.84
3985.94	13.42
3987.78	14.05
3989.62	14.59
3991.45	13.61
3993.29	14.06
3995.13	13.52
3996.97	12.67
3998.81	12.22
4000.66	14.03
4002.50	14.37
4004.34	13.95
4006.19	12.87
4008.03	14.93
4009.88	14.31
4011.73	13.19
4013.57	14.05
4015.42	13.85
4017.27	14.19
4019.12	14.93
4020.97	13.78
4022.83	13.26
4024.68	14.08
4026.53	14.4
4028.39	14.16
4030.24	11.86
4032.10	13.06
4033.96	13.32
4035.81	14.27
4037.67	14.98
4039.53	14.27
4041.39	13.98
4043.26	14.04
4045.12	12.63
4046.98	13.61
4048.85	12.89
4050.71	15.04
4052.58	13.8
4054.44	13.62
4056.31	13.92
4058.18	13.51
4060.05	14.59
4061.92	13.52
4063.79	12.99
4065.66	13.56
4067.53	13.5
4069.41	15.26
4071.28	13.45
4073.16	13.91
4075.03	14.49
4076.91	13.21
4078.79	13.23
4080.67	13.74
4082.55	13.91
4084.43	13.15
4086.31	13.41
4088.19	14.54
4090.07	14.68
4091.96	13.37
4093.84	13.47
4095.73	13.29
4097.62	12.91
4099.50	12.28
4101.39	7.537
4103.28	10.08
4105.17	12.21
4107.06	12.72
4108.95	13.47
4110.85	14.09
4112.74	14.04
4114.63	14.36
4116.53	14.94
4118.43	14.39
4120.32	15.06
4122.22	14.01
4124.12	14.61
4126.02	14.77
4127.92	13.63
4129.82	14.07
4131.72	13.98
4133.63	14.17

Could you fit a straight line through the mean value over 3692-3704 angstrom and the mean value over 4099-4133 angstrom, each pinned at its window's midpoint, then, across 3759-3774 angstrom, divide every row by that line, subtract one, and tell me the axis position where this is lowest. 3769.91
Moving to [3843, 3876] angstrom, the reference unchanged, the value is 3859.50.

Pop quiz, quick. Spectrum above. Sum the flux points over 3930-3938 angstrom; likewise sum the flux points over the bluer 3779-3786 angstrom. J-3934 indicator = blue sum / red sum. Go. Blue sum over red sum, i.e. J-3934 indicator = 3.48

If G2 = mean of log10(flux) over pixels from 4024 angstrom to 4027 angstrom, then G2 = 1.15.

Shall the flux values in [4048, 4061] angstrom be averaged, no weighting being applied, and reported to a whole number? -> 14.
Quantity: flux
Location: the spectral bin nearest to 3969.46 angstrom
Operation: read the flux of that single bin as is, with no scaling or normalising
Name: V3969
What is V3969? 3.004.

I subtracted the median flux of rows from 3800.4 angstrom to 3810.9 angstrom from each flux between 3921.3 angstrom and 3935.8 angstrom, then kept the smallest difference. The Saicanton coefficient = -10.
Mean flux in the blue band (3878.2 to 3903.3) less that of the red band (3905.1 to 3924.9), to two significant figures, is -1.1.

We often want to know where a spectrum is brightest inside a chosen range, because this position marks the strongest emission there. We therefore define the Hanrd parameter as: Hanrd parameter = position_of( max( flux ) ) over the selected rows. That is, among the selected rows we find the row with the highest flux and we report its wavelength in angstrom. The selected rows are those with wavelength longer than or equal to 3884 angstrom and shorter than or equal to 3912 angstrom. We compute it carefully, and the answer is 3909.59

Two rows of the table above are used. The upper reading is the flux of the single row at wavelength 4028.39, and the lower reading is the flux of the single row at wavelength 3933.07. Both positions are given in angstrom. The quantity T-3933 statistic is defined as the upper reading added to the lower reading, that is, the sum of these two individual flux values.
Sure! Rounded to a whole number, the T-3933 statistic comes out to 16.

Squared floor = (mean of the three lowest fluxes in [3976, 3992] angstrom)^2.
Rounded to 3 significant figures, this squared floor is 156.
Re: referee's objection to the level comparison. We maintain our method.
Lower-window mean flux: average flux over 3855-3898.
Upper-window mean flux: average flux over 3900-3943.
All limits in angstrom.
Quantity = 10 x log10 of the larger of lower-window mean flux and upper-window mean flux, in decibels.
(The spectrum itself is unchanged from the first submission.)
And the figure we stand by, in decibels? 10.7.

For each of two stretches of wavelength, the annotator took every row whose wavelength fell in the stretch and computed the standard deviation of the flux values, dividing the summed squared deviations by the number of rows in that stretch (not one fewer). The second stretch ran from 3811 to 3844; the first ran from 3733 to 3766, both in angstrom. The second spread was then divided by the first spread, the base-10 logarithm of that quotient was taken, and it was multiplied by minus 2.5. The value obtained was 0.0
